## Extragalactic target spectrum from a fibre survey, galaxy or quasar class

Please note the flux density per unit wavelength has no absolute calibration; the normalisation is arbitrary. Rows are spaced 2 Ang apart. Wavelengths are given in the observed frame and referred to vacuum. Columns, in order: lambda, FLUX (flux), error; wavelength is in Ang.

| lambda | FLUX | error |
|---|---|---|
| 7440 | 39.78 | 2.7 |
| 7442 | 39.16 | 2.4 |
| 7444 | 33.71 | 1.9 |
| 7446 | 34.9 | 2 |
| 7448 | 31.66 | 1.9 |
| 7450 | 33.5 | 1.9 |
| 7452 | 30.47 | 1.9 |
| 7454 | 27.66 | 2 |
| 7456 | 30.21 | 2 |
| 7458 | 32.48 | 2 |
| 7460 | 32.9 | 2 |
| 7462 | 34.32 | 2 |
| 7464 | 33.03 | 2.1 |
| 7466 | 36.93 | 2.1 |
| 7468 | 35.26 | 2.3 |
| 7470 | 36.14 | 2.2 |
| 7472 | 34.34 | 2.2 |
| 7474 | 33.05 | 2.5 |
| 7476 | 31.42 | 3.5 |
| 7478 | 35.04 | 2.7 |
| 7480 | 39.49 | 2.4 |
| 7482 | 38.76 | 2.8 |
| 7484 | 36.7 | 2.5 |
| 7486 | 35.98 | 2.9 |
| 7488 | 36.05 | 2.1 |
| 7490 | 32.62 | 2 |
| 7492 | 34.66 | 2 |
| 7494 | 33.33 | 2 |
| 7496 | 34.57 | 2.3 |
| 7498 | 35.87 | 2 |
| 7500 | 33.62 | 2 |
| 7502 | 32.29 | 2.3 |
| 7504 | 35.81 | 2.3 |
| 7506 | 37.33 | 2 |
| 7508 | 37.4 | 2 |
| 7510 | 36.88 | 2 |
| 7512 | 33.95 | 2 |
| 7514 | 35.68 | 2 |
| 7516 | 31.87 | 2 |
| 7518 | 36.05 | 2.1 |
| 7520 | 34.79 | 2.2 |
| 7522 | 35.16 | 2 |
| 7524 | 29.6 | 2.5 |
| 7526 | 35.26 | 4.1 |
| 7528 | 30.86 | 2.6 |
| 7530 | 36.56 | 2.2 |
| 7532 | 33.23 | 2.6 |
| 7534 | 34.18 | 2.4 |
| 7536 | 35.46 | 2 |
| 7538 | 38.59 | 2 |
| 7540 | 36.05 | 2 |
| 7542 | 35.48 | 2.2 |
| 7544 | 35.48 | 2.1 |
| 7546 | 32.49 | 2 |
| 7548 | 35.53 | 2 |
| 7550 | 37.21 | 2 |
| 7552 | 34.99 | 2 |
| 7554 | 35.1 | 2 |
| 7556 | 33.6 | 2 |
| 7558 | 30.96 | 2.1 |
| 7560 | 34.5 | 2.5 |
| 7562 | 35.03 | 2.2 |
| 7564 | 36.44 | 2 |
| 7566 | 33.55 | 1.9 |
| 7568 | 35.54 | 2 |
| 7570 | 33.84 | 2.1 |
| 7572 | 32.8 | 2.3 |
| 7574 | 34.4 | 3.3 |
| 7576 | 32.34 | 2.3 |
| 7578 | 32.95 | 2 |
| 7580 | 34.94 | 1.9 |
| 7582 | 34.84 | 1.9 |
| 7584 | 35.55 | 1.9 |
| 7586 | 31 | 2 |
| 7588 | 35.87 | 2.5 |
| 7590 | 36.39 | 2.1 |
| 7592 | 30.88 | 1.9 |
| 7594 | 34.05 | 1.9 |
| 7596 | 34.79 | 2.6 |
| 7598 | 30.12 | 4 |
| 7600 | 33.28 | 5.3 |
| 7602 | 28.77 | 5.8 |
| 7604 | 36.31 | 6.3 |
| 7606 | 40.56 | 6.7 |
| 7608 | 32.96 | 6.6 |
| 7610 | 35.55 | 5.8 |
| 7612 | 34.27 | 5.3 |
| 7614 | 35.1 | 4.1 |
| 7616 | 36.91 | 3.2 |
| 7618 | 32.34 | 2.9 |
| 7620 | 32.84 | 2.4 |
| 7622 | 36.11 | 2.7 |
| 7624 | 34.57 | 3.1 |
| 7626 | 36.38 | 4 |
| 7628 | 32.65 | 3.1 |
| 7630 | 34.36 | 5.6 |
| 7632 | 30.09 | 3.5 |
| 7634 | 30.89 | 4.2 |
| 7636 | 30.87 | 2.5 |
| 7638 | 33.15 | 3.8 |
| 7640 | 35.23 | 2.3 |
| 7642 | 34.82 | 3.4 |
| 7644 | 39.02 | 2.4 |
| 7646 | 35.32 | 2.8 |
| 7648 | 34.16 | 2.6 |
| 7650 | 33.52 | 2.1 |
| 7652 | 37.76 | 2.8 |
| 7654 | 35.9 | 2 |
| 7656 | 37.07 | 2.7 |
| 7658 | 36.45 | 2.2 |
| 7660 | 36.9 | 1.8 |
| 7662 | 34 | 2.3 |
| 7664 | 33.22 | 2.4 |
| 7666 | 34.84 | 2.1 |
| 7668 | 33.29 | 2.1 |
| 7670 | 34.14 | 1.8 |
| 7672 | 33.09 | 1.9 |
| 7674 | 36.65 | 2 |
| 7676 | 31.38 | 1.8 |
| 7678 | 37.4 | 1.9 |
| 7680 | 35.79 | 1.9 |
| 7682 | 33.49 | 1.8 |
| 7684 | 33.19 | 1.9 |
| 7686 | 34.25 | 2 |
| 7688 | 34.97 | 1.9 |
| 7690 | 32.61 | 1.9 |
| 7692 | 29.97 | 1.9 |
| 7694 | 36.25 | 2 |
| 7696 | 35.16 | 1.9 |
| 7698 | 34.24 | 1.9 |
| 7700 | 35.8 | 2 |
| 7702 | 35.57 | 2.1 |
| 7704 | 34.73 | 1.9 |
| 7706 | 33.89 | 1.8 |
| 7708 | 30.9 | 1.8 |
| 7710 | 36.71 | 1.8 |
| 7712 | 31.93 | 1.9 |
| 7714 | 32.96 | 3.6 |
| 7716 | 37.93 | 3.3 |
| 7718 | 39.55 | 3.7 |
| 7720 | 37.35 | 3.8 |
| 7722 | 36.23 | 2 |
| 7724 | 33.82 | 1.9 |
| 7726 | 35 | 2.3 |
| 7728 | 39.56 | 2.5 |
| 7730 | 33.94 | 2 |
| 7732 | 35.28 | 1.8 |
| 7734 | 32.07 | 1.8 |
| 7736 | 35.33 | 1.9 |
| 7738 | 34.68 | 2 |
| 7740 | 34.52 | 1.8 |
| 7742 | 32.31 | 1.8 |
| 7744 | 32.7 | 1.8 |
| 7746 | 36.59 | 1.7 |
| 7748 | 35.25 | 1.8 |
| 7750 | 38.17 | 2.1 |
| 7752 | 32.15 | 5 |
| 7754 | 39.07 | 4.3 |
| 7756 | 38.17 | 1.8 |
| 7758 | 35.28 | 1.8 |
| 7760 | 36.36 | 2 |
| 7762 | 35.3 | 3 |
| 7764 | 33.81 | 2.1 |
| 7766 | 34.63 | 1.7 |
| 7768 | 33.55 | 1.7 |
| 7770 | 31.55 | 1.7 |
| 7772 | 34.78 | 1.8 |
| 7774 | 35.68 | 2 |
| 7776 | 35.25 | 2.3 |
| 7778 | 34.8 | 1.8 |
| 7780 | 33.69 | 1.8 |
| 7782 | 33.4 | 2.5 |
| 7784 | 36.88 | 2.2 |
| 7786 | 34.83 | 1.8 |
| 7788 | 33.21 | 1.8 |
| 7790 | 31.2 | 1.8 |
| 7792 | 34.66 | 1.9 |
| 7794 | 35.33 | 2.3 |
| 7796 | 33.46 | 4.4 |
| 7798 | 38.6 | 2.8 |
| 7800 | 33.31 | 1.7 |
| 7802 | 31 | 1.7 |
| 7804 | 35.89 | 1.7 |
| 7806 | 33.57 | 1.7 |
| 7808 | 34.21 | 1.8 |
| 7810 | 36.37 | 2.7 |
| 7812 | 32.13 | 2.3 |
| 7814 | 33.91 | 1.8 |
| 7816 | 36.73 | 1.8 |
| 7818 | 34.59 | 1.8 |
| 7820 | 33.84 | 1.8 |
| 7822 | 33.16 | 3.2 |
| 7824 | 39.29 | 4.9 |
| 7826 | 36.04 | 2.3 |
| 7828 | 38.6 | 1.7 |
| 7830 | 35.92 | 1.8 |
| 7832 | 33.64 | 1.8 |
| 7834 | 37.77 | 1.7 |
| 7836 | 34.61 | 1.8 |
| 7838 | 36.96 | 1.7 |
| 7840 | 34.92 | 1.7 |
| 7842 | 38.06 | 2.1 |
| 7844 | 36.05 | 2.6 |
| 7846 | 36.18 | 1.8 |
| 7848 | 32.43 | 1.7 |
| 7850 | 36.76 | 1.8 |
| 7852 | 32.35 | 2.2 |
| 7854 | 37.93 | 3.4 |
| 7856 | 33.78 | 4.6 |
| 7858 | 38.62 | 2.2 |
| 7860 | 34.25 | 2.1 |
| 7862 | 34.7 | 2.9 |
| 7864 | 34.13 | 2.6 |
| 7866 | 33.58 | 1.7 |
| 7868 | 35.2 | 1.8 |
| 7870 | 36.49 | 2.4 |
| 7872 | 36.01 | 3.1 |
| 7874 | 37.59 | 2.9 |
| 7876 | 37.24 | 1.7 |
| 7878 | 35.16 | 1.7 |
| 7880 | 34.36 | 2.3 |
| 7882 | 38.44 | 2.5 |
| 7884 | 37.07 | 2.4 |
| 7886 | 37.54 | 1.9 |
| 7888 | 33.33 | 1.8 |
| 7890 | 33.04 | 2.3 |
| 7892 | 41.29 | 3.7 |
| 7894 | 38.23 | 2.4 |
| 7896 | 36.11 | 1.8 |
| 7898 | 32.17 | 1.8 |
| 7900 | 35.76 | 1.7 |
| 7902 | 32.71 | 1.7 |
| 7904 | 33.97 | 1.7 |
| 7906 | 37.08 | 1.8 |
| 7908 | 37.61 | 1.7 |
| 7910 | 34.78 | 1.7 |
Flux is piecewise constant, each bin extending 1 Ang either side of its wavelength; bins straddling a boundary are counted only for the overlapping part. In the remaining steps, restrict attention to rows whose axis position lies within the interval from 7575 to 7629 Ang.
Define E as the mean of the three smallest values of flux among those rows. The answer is 29.9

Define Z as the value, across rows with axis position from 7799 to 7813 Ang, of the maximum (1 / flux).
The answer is 0.032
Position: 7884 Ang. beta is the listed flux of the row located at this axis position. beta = 37.07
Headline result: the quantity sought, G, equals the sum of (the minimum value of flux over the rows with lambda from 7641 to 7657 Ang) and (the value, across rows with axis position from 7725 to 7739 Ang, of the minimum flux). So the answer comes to 65.6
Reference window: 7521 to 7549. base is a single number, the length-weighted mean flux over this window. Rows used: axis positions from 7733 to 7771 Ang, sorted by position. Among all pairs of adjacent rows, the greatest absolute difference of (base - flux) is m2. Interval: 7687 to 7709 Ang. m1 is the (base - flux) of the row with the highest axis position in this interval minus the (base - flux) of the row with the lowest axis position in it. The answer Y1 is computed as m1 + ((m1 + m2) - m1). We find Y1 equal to 11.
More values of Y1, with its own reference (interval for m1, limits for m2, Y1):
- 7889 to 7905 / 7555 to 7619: 7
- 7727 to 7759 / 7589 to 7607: 12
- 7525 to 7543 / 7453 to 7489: 4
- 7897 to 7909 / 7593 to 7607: 2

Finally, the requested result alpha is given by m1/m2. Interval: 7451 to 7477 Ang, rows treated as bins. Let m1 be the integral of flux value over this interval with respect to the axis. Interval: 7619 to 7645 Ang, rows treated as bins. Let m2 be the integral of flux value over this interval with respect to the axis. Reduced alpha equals 0.97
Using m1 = 856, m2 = 882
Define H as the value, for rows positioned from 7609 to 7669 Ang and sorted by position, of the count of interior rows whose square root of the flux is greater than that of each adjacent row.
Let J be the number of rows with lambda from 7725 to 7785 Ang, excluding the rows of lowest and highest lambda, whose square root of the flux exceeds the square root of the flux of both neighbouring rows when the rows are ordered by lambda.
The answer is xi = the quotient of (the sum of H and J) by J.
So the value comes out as 2.22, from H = 11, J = 9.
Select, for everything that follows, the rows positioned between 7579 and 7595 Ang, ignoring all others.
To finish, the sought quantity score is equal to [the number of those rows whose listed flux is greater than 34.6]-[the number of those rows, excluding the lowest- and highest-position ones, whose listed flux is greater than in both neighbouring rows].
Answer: 3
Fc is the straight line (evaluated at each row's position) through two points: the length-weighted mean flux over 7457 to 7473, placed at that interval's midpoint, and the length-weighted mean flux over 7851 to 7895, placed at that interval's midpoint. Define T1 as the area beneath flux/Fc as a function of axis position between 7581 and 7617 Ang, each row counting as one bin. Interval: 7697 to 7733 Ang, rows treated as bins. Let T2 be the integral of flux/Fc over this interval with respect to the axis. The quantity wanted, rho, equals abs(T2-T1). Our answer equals 0.6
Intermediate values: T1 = 35.4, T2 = 36.0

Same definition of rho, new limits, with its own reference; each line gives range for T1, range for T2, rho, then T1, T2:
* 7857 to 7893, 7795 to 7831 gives 0.7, 36.1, 35.3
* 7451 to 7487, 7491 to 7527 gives 0.4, 35.7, 36.1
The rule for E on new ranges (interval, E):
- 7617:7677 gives 30.6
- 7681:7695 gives 31.9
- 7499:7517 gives 32.6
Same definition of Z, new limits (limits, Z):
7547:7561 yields 0.032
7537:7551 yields 0.031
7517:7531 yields 0.034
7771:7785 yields 0.030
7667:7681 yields 0.032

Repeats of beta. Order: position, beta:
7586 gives 31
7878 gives 35.16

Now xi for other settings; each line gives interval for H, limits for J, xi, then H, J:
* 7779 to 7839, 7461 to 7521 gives 2.00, 9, 9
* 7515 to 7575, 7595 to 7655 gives 1.82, 9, 11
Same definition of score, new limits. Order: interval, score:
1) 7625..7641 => 0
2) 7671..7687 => 1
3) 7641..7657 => 4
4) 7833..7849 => 4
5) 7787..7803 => 1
